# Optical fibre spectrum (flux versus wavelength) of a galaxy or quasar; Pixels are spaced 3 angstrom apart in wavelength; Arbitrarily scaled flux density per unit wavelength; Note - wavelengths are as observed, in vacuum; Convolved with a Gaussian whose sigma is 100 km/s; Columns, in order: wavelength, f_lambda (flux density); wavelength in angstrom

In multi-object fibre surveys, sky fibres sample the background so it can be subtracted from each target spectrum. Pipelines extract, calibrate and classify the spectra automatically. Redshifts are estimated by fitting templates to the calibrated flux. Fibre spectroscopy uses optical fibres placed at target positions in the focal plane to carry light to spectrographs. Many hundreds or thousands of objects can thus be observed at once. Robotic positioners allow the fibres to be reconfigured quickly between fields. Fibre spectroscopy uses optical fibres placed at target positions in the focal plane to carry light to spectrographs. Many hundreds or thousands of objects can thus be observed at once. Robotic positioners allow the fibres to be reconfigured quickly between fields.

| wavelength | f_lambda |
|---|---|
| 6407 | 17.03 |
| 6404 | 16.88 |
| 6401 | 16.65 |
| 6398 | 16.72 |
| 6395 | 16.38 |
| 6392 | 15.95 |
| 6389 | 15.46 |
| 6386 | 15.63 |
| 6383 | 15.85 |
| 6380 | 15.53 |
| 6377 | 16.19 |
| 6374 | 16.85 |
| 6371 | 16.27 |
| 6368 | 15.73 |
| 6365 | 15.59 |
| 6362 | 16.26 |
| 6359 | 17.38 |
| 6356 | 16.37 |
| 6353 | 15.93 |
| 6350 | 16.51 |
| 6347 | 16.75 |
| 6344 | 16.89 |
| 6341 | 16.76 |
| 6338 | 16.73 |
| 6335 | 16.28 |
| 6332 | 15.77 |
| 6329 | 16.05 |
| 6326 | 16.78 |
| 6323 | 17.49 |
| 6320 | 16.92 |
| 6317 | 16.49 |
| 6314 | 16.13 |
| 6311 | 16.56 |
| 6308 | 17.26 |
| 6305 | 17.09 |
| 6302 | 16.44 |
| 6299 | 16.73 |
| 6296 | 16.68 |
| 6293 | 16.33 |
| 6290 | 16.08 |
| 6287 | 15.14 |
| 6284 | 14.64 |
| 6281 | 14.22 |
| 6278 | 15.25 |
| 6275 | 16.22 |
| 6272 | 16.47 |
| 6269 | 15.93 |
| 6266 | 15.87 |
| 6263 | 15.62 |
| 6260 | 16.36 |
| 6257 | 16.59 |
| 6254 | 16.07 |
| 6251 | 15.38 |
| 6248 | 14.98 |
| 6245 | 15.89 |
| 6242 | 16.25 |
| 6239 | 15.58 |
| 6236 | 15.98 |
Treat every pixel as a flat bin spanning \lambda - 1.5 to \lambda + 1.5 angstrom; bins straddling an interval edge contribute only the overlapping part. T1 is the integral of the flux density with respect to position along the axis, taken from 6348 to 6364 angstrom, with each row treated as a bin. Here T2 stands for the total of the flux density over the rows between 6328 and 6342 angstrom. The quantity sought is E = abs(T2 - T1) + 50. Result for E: 232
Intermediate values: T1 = 264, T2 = 81.6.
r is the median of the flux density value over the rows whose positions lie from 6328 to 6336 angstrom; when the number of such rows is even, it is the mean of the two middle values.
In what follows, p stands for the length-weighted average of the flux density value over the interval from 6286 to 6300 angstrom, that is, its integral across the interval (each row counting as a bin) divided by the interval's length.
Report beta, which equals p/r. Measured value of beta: 1.01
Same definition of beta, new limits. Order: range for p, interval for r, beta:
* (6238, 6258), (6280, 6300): 0.98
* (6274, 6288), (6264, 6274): 0.94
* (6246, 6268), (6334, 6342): 0.95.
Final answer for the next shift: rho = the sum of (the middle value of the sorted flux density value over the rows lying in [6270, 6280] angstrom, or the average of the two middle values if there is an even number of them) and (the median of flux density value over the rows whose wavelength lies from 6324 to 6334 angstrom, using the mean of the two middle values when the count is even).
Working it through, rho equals 32.3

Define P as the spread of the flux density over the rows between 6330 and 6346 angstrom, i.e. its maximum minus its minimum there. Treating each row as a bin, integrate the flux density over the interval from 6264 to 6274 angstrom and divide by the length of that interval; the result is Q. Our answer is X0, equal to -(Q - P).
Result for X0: -15.0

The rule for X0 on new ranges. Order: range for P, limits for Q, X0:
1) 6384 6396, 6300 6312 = -15.9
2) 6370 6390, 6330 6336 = -14.6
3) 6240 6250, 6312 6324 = -15.4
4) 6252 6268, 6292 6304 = -15.6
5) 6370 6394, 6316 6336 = -15.2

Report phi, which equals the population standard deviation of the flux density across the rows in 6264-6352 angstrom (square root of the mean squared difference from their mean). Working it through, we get 0.73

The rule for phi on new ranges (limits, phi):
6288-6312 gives 0.36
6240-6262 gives 0.53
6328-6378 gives 0.47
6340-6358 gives 0.32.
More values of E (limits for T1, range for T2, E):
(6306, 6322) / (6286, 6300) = 236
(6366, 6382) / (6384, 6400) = 227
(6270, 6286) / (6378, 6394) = 218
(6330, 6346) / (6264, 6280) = 234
